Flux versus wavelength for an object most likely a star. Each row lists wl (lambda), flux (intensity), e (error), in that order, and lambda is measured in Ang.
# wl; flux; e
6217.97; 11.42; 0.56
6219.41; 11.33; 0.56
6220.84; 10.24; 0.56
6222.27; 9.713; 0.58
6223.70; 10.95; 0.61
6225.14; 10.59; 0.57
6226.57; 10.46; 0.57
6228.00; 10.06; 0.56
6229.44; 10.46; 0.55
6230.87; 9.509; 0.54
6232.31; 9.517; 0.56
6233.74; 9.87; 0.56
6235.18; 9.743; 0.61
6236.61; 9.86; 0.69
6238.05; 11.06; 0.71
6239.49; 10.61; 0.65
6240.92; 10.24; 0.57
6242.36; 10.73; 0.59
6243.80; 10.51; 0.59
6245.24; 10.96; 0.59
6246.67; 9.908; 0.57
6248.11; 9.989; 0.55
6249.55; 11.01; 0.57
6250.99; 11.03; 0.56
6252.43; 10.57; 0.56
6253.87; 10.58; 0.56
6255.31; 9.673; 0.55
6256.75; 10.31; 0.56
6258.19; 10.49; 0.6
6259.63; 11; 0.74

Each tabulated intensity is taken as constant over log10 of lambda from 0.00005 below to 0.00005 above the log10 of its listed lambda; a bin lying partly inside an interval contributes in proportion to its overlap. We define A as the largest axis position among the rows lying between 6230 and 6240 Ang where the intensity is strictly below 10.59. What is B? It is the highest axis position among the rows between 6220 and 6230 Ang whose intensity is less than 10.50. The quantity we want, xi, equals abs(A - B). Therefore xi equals 7.2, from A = 6236.61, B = 6229.44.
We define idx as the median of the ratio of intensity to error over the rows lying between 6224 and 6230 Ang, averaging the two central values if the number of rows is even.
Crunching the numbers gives 18.5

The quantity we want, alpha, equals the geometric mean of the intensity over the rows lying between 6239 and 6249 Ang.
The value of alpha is 10.4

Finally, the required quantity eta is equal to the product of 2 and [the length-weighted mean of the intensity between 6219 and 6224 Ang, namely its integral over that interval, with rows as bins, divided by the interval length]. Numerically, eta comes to 21.0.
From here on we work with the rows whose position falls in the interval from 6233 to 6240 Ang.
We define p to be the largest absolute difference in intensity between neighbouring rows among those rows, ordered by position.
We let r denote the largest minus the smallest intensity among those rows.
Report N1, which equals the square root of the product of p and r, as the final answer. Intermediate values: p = 1.20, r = 1.3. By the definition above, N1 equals 1.26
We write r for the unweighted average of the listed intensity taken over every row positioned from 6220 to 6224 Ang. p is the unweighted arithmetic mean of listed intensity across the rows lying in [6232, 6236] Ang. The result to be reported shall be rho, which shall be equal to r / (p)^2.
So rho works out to 0.109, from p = 9.7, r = 10.3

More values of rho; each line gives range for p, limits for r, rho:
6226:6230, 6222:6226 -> 0.098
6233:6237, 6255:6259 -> 0.105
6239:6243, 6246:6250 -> 0.093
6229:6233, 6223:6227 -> 0.110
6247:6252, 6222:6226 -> 0.091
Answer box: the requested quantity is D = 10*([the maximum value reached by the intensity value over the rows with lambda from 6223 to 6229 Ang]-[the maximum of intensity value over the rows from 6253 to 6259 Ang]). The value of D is 4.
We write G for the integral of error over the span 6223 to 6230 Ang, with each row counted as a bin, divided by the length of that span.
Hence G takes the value 0.572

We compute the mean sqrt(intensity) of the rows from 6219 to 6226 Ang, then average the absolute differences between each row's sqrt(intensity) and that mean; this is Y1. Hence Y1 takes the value 0.073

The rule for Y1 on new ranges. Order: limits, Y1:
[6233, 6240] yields 0.075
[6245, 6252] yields 0.078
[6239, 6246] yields 0.029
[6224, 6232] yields 0.054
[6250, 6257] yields 0.055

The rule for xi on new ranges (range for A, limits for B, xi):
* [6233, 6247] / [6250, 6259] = 11.5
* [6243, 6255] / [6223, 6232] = 23.0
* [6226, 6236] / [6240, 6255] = 12.9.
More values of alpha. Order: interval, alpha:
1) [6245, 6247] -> 10.4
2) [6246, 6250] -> 10.3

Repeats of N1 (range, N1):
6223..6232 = 1.17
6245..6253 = 1.09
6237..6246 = 0.63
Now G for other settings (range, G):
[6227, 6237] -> 0.578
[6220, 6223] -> 0.571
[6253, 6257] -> 0.556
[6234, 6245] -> 0.625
